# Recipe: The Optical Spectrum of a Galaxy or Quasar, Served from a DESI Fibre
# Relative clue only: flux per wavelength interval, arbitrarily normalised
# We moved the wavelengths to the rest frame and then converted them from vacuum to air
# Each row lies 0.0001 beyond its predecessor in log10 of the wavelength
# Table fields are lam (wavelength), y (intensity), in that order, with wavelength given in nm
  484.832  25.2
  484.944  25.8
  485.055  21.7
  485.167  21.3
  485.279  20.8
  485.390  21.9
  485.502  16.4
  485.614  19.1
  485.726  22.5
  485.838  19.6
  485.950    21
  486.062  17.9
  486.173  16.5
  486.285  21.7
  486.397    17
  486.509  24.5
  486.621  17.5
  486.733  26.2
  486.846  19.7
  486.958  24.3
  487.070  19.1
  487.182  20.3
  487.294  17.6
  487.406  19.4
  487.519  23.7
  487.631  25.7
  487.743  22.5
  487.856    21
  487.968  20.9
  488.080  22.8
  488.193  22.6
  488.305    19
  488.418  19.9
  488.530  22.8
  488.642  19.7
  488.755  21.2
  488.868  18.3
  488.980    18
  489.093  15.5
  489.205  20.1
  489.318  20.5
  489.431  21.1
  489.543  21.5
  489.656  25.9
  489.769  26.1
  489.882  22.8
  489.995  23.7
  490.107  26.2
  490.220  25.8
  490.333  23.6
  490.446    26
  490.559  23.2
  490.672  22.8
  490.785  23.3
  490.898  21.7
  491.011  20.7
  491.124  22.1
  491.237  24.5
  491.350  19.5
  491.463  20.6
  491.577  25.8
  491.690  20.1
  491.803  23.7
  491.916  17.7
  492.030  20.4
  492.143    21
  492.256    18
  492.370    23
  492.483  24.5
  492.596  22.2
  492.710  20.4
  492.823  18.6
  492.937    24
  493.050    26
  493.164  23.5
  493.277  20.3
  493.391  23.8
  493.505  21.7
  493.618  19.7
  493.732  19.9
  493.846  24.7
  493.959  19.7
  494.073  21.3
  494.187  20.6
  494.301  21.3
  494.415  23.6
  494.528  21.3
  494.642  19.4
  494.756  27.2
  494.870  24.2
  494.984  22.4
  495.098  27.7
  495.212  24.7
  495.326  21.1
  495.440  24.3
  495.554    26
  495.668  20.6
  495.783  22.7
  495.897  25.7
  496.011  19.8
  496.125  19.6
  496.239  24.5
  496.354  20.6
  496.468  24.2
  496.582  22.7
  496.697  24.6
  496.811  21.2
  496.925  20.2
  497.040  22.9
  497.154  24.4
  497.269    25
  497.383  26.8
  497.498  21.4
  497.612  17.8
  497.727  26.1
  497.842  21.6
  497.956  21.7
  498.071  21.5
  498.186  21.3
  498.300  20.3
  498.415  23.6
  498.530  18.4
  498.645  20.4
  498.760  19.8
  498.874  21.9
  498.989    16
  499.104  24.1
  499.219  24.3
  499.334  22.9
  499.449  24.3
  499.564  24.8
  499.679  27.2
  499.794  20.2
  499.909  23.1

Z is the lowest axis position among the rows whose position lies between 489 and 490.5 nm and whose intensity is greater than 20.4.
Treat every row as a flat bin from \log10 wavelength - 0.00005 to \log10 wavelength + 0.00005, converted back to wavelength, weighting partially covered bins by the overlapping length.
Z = 489.318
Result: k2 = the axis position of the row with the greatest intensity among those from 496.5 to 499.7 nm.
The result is 499.679 nm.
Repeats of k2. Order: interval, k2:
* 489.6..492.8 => 490.107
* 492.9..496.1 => 495.098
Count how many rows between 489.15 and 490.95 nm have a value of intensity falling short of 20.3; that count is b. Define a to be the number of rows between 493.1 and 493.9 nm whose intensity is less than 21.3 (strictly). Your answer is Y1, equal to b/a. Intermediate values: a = 3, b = 1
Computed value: 0.33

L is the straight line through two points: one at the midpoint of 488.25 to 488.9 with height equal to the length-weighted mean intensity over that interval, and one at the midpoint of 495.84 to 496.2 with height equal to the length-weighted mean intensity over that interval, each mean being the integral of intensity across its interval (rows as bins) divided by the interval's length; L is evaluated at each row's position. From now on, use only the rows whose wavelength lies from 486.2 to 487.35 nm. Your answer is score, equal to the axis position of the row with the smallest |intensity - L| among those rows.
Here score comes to 486.846 nm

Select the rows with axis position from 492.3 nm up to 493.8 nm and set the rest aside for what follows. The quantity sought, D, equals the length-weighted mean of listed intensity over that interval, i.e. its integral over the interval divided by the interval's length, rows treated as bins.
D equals 22.1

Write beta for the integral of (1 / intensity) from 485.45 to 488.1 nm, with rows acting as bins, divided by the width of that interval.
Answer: 0.049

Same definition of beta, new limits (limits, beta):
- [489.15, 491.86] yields 0.044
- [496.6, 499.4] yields 0.046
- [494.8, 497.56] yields 0.043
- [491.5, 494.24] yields 0.047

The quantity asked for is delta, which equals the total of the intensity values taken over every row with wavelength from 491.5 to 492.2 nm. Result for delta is 129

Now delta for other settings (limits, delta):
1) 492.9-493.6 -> 139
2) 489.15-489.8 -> 135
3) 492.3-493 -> 133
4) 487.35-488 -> 133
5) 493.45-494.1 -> 127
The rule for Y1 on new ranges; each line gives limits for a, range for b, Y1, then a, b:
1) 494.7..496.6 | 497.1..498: 0.20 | 5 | 1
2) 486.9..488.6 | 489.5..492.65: 0.50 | 8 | 4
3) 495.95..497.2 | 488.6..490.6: 1.00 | 5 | 5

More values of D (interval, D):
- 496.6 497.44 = 23.5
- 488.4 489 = 20.1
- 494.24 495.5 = 23.4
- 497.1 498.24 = 22.7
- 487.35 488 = 22.2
